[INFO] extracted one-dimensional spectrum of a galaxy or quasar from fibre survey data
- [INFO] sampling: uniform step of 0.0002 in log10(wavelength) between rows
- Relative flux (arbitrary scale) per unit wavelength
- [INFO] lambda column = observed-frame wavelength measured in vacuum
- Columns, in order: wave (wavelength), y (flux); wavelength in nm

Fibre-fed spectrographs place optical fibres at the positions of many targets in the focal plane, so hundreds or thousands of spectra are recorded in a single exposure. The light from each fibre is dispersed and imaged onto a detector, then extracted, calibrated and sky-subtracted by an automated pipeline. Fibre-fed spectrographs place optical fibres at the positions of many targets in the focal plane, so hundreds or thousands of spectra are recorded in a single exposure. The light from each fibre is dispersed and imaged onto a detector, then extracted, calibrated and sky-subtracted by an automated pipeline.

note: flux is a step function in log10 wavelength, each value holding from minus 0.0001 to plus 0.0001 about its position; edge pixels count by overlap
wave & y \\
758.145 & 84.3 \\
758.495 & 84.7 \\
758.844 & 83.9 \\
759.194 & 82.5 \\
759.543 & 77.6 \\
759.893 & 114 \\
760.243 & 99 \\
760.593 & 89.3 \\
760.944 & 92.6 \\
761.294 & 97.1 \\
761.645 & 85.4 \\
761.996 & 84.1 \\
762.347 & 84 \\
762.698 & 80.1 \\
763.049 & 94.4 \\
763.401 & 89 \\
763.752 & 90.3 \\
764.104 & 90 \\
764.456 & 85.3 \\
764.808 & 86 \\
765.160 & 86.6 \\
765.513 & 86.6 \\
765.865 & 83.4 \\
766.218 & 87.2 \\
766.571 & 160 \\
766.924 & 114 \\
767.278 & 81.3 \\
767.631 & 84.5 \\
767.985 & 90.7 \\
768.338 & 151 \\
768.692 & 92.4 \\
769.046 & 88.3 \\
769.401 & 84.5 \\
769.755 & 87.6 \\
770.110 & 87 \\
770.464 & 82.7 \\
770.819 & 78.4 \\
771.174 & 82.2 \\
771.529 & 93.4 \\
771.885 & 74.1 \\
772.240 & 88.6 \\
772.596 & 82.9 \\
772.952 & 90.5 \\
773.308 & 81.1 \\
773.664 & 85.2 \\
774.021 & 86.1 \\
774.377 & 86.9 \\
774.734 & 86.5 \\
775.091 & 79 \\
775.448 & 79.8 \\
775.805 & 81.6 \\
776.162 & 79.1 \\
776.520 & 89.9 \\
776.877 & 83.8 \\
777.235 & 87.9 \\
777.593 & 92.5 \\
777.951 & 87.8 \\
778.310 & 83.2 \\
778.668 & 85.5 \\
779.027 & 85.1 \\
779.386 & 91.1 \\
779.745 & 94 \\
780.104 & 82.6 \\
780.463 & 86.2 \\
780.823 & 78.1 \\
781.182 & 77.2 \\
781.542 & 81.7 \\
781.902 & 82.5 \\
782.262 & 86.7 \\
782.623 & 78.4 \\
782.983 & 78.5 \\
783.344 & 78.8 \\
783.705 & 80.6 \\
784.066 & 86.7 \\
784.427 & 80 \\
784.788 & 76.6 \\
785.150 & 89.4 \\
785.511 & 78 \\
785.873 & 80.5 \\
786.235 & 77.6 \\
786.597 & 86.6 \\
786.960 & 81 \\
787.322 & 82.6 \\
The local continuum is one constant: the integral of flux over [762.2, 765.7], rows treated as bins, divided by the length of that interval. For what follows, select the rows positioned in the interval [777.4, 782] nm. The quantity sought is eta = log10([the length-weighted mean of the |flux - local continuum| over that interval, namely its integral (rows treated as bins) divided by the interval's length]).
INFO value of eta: 0.7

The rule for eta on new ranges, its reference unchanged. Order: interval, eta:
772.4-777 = 0.6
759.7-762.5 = 0.9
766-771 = 1.1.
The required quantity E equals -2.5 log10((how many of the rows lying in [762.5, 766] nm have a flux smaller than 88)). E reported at -1.9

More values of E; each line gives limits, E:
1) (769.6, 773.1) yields -2.1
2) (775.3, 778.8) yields -2.3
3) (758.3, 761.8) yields -1.7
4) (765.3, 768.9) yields -1.7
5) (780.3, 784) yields -2.5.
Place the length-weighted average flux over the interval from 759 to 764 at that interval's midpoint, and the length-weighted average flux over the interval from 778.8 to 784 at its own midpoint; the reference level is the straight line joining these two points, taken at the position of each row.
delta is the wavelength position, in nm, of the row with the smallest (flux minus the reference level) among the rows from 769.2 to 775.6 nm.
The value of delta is 771.885 nm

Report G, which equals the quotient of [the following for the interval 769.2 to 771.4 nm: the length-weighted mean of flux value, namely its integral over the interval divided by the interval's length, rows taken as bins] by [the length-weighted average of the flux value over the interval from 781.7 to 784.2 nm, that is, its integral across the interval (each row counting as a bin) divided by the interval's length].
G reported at 1.03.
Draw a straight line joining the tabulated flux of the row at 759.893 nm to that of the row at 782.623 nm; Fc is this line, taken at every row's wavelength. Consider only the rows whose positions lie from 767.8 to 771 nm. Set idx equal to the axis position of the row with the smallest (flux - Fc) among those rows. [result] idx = 770.819 nm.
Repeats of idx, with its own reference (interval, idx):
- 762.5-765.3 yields 762.698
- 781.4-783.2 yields 782.623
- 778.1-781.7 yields 781.182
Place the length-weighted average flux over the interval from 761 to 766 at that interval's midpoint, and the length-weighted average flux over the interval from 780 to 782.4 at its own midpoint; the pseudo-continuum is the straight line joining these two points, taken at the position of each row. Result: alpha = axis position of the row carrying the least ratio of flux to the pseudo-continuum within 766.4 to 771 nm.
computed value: 770.819 nm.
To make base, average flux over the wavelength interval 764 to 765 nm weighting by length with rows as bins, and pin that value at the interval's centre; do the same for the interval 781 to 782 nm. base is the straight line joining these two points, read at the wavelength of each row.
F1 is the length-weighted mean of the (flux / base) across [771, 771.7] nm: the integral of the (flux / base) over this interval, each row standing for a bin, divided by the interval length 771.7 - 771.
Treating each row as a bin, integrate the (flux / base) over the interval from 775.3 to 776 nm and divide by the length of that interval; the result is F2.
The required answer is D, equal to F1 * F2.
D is 1.02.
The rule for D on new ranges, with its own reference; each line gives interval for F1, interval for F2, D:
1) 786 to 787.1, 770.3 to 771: 0.99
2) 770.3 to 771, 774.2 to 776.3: 0.95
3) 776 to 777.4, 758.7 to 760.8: 1.07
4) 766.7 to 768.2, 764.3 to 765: 1.11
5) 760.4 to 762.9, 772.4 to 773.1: 1.03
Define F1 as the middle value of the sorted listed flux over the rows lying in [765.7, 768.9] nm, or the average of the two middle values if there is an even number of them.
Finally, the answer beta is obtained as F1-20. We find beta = 71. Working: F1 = 91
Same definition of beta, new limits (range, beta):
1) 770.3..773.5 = 63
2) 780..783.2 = 62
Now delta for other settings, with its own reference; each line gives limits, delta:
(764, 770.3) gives 767.278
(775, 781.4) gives 775.091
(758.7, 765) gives 759.543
